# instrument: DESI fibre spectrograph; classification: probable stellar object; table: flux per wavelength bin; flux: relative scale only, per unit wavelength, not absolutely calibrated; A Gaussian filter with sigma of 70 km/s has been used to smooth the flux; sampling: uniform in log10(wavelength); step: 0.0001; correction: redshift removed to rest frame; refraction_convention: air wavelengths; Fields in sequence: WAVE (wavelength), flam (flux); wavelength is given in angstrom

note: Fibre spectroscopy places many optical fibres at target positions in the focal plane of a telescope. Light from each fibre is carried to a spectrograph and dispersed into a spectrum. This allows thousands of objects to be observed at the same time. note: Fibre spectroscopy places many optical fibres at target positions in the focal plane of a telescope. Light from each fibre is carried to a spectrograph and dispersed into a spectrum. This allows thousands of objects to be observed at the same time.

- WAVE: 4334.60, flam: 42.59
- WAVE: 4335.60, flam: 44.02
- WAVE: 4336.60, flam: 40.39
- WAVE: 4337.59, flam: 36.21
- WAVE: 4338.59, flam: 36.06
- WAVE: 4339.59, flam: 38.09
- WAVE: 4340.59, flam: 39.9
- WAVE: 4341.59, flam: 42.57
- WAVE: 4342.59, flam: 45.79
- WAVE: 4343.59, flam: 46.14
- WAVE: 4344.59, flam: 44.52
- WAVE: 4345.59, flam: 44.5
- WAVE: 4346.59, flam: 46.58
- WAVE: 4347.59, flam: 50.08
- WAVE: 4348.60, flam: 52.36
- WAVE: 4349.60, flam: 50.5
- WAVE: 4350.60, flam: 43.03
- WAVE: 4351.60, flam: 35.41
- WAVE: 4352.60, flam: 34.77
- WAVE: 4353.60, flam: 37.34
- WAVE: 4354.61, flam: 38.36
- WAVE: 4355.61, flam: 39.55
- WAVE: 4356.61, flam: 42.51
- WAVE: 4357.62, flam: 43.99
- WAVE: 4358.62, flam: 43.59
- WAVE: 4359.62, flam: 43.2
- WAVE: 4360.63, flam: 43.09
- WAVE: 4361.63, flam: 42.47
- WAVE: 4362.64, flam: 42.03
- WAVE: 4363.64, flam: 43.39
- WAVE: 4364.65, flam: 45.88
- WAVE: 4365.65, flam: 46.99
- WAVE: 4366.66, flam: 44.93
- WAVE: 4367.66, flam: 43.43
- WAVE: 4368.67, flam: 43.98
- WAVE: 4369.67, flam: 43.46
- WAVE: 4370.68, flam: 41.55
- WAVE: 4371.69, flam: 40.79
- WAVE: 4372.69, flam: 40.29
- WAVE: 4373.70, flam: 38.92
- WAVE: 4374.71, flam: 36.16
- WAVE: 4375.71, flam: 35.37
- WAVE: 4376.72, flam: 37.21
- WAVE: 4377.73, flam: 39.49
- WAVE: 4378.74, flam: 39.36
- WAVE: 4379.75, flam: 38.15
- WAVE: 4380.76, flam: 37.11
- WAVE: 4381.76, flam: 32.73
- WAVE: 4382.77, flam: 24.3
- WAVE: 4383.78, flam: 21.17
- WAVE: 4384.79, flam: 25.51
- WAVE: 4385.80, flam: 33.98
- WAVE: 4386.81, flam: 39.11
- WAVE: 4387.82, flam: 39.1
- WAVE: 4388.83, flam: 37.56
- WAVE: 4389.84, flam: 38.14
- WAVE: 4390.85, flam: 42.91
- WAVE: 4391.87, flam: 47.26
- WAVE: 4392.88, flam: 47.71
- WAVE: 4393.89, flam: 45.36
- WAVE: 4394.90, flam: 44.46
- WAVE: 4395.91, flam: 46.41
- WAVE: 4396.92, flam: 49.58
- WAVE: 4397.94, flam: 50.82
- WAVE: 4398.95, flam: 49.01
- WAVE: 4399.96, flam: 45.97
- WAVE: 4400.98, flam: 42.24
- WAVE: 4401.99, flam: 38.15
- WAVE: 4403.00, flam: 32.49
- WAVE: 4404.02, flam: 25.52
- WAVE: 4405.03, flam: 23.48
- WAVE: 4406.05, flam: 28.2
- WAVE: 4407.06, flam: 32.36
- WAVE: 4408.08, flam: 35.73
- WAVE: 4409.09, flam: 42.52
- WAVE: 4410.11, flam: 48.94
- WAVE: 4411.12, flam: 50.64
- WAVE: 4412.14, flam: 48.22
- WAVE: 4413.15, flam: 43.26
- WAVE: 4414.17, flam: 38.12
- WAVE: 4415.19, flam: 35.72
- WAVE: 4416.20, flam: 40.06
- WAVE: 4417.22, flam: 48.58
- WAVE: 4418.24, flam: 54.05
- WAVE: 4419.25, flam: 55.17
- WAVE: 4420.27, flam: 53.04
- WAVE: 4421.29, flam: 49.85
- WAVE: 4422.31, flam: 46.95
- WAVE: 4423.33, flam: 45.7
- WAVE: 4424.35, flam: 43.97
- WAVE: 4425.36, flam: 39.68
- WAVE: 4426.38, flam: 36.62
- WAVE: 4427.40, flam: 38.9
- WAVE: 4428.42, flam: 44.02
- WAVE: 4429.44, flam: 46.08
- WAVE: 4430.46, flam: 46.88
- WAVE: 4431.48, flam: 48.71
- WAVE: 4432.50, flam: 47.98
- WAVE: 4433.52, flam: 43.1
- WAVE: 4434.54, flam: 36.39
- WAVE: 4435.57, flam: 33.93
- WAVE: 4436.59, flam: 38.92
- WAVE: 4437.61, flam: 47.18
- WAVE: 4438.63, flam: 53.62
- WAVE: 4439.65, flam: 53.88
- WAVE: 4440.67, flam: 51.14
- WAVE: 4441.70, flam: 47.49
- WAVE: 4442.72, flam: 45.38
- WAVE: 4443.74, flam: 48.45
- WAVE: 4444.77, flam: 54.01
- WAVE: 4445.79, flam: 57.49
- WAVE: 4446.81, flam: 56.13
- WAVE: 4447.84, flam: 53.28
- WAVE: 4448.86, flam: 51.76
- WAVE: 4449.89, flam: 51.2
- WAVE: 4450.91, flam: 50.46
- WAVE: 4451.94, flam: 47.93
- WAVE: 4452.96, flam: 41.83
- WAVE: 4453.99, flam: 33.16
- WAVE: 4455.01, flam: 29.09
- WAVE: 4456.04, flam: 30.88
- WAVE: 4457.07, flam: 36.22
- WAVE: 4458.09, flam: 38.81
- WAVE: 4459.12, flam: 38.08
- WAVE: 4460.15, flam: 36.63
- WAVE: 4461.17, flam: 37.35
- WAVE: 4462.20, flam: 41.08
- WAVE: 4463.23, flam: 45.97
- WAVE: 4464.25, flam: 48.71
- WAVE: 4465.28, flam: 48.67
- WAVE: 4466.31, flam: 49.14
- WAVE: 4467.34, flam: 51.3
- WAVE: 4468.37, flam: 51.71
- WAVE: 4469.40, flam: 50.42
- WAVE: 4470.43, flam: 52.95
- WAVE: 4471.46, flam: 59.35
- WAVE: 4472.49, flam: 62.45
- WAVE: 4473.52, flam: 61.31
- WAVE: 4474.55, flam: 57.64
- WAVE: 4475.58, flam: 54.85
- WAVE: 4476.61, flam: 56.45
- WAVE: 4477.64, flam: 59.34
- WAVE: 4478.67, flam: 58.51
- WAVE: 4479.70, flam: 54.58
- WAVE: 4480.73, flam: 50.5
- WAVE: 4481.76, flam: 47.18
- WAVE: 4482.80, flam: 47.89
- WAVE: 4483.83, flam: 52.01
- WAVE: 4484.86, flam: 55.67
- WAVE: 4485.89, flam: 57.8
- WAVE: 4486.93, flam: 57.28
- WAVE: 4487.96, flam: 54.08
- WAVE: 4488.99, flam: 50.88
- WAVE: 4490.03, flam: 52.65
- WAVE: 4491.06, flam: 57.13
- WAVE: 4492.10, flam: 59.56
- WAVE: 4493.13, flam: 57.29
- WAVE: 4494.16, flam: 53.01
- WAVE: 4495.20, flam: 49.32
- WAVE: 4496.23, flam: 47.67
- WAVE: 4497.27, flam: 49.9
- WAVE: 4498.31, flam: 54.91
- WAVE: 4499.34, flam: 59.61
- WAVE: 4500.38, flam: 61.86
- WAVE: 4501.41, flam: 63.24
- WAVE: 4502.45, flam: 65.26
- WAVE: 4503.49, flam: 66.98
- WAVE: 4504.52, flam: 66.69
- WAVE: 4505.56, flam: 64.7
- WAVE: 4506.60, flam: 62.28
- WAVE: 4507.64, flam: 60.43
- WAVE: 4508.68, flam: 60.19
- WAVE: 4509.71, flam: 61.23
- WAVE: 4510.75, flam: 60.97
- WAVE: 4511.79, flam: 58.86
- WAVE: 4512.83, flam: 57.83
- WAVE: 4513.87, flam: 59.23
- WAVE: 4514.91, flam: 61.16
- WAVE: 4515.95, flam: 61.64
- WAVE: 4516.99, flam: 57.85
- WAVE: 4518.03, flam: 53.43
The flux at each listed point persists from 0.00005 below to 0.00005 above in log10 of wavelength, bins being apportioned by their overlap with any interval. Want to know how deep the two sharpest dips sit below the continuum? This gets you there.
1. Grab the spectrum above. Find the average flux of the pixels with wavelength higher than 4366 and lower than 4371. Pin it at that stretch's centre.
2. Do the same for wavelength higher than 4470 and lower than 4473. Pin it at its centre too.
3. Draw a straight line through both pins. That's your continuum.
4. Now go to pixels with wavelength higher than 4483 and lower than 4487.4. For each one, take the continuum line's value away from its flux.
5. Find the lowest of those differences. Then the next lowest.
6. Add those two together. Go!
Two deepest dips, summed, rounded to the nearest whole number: -13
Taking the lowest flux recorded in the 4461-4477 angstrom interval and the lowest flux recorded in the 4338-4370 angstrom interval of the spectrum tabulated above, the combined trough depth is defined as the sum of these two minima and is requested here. 72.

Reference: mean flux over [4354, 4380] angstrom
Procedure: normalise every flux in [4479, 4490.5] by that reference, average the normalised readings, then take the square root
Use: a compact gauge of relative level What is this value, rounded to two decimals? 1.13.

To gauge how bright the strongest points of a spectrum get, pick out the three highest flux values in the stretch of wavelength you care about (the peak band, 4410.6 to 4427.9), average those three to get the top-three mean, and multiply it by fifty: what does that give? 2704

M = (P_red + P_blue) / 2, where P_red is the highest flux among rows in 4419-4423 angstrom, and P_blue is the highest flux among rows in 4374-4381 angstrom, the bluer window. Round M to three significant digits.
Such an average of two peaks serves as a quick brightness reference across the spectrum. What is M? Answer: 47.3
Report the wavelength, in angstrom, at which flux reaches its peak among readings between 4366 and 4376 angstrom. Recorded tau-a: 4366.66 angstrom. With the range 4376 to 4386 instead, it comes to 4377.73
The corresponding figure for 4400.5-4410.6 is 4410.11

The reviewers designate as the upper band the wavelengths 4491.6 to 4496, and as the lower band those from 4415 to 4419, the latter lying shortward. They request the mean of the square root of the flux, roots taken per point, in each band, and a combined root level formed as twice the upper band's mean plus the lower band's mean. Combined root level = 21.5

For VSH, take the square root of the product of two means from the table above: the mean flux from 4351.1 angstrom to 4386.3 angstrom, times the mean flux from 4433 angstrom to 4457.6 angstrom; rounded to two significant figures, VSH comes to 42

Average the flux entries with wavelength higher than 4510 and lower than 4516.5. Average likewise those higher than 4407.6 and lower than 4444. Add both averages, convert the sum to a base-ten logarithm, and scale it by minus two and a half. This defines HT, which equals -5.05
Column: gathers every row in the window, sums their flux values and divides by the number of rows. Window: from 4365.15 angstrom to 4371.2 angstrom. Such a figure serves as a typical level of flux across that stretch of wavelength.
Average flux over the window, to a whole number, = 44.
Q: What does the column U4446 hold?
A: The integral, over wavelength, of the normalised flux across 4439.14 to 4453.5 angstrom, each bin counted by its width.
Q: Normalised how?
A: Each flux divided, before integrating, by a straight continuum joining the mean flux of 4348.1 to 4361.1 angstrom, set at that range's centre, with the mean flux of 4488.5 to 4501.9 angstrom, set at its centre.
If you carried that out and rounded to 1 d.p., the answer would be 14.4 angstrom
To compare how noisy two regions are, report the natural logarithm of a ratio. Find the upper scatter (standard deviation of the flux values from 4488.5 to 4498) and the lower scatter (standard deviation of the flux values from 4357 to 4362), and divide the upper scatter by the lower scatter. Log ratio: 2.0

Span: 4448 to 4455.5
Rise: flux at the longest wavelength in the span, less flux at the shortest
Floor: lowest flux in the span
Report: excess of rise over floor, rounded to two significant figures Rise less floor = -52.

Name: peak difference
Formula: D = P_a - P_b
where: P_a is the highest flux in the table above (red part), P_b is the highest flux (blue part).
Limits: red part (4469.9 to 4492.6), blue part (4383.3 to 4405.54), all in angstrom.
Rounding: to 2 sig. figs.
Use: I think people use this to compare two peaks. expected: 12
